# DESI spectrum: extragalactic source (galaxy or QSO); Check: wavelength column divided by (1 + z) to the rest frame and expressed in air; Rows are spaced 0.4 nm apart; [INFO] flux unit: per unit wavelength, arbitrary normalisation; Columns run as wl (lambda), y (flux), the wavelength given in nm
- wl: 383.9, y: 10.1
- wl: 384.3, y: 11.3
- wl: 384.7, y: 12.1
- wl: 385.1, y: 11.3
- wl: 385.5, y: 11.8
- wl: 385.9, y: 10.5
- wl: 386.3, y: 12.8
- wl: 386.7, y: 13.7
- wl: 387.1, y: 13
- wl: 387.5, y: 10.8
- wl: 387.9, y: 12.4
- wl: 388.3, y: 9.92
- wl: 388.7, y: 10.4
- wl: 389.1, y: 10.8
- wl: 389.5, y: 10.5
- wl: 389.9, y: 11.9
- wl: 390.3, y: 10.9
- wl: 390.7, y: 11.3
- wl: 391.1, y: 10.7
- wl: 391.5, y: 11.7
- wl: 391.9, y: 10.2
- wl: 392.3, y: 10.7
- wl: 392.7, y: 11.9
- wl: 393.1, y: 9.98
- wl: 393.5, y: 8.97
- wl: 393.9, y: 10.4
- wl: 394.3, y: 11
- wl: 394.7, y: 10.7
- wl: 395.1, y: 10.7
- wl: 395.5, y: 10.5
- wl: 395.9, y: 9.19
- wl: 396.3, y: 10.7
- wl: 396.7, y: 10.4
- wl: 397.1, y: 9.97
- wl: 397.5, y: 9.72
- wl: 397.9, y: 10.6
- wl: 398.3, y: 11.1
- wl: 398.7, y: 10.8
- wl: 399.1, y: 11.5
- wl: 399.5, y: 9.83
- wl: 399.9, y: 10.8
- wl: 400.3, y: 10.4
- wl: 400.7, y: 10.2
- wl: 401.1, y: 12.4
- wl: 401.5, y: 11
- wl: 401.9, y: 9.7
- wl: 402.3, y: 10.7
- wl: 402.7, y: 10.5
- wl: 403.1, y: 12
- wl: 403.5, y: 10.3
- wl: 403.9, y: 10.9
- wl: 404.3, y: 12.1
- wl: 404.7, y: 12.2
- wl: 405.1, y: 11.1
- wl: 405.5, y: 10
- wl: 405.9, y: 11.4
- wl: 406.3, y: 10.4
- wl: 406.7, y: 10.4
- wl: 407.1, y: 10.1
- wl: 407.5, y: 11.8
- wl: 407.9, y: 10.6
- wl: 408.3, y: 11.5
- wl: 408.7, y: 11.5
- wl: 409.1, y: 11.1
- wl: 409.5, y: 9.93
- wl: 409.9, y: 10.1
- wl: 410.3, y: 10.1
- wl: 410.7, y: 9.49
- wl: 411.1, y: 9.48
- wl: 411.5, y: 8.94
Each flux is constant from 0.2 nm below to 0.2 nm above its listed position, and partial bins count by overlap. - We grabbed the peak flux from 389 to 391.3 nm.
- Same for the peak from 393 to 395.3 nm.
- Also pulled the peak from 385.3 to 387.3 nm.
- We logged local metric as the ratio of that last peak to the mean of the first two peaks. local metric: 1.20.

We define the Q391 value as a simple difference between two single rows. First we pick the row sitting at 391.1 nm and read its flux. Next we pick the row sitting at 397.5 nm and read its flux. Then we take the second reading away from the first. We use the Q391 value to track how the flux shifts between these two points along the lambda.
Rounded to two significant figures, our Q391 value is 0.98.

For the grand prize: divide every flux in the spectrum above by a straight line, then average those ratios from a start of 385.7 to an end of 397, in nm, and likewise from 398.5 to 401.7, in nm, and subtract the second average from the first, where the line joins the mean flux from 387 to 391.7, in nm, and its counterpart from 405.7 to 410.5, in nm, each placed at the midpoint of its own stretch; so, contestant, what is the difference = -0.01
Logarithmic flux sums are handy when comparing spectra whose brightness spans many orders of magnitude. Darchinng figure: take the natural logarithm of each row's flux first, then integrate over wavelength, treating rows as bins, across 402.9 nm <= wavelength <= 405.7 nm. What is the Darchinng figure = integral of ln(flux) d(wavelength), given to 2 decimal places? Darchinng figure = 6.76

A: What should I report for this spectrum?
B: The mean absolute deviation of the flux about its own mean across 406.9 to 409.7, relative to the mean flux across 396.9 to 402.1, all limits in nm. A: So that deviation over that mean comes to 0.0584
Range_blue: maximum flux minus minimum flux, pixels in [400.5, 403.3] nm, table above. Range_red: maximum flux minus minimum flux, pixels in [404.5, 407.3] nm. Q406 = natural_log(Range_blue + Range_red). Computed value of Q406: 1.59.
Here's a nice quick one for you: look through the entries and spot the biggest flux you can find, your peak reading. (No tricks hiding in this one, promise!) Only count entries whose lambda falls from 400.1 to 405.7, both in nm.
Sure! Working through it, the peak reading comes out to 12.4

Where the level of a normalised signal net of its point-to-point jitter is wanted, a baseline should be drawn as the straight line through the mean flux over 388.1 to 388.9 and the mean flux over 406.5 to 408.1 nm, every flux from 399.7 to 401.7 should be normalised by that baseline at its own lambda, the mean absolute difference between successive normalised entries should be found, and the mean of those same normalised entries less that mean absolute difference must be 0.94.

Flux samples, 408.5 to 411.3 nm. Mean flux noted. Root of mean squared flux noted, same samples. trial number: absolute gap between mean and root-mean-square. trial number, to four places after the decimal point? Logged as 0.0251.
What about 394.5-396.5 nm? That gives 0.0167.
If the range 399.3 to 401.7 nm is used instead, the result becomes 0.0313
